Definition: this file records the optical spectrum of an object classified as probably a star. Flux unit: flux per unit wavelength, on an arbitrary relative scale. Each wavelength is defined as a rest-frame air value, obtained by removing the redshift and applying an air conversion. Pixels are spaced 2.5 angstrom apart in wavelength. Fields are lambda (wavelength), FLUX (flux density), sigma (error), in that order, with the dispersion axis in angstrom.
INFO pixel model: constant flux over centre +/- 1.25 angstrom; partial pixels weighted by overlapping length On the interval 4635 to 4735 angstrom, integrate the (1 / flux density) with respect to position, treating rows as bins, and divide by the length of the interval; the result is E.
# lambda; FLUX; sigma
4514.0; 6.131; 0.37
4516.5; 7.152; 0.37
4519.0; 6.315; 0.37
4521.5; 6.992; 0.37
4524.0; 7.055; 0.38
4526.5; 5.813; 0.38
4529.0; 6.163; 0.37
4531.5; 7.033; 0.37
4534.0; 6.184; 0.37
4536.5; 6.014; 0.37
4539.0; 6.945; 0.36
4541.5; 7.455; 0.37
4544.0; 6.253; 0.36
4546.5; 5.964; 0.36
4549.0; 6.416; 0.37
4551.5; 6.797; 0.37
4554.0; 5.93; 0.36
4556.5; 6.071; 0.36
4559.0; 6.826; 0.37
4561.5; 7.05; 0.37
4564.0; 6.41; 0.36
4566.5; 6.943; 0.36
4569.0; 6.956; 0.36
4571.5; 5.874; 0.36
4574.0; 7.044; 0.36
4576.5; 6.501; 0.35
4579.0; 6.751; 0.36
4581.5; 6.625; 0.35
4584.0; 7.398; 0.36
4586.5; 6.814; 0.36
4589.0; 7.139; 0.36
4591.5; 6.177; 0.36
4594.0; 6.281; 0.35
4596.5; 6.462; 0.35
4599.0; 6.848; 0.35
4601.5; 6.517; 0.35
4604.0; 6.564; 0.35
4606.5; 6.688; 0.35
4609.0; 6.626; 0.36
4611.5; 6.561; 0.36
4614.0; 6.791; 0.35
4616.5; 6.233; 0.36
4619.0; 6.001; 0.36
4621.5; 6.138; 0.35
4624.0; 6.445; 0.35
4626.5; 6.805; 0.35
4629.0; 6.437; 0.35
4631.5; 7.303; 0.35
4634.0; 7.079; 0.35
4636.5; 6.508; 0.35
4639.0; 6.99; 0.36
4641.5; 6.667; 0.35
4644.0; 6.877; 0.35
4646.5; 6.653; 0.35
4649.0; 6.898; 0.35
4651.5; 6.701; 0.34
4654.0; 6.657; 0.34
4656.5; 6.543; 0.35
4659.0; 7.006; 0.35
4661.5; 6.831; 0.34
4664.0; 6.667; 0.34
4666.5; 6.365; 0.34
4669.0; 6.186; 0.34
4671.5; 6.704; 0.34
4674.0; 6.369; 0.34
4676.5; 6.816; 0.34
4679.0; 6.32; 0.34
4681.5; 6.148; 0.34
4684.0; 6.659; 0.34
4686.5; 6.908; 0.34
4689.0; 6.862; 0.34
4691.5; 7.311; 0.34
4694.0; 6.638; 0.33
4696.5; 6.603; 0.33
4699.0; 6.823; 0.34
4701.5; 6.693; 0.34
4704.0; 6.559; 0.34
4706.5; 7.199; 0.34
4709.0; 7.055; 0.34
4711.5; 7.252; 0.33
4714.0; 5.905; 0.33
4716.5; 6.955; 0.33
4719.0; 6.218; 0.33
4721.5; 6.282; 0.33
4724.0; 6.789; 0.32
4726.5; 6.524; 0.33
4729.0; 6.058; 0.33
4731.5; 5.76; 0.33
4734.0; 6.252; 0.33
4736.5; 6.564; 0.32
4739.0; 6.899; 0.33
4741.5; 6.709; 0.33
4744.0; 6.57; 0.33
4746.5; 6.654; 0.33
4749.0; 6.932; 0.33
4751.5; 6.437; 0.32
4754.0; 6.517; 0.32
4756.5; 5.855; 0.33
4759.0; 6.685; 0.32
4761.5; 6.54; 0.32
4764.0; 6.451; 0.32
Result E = 0.151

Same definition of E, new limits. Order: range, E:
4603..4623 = 0.155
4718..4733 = 0.160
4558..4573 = 0.150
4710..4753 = 0.154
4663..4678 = 0.154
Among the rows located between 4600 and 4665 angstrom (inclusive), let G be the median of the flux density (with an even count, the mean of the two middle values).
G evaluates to 6.662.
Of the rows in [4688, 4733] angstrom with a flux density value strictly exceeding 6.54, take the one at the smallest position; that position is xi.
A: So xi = 4689.0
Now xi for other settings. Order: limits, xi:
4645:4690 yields 4646.5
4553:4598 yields 4559.0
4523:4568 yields 4524.0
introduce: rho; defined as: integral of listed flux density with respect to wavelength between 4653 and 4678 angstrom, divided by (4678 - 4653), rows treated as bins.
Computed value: 6.61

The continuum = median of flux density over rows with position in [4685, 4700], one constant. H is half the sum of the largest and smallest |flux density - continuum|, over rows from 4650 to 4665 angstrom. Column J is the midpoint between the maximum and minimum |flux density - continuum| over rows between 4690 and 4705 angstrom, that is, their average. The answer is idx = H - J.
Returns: -0.1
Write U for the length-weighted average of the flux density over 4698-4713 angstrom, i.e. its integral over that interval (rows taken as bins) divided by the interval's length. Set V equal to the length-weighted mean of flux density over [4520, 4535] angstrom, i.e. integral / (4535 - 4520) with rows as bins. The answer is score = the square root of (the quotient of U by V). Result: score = 1.03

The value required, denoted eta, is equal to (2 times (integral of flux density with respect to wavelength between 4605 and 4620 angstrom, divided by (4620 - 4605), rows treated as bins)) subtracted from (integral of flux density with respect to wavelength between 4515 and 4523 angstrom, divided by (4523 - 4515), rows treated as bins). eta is -6.2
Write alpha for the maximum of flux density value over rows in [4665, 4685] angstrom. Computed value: 6.816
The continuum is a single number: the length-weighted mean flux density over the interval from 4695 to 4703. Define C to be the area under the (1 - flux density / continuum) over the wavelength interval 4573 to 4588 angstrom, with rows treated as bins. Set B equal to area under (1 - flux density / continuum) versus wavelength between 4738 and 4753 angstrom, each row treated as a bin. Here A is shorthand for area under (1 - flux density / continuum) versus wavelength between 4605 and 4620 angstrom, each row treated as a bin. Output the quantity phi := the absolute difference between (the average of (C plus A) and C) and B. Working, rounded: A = 0.5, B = 0.01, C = -0.35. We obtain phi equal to 0.13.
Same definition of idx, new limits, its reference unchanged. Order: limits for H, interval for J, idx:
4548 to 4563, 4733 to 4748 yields 0.1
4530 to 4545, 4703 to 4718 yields -0.1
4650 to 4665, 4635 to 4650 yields 0.0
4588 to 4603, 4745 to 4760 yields -0.2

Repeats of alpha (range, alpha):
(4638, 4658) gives 6.99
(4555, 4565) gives 7.05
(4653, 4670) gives 7.006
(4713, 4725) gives 6.955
